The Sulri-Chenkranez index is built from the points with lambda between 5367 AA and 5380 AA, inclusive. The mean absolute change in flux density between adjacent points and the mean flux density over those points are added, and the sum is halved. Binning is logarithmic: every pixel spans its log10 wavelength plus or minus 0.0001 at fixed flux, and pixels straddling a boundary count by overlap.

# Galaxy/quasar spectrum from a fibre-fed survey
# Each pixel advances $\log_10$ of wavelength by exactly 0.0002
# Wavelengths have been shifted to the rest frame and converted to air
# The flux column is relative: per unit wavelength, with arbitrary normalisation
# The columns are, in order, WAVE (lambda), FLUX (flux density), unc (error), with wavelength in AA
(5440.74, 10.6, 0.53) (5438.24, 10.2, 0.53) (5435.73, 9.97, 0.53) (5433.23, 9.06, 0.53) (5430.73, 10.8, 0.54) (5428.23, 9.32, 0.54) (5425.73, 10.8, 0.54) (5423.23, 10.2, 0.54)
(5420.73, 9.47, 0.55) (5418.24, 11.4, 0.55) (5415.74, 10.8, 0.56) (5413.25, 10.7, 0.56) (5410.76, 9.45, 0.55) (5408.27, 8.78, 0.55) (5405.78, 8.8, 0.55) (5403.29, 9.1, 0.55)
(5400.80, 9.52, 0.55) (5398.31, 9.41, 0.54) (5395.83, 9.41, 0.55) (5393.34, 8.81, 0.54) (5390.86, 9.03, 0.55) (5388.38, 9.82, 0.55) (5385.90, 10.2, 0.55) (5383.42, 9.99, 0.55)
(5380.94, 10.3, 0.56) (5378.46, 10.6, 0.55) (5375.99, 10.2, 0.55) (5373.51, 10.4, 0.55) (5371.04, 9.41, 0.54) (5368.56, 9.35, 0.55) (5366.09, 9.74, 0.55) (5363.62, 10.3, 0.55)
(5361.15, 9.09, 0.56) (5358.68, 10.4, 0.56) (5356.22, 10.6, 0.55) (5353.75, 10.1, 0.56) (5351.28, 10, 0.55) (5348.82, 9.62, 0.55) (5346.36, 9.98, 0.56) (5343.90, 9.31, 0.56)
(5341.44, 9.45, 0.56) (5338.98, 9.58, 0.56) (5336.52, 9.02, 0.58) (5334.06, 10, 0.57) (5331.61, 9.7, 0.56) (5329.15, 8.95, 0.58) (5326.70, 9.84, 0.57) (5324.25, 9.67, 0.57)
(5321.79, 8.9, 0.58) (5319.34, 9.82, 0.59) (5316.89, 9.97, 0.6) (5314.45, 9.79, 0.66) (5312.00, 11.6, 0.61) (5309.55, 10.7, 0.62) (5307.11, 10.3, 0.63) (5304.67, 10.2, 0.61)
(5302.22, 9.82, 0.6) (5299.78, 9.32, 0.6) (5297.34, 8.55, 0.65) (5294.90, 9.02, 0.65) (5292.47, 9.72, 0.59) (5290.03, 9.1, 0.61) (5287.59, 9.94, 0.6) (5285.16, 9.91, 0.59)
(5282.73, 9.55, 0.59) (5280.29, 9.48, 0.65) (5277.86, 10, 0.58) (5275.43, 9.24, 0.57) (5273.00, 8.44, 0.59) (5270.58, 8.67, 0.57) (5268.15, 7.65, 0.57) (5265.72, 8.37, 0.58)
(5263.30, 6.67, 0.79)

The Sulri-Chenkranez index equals 5.20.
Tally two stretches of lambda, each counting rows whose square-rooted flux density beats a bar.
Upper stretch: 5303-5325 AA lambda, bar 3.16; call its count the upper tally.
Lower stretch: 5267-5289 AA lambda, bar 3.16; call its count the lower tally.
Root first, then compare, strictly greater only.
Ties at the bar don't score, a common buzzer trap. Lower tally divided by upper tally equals 0.25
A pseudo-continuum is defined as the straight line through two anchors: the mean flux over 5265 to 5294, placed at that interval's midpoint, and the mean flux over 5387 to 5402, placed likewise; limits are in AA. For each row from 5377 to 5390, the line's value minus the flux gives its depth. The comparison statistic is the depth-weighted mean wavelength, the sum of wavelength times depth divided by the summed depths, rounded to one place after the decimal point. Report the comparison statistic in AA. 5382.4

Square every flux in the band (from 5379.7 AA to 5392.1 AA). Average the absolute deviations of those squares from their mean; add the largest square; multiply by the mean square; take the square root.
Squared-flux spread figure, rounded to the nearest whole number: 105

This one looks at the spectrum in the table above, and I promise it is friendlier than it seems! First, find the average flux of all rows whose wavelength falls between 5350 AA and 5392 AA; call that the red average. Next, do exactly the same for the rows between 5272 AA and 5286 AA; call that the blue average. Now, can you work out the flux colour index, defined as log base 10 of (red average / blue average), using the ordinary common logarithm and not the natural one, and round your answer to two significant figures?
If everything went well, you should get 0.024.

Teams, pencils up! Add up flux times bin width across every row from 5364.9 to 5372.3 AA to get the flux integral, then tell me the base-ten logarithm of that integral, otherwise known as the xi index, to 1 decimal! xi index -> 1.8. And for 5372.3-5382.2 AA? 2.0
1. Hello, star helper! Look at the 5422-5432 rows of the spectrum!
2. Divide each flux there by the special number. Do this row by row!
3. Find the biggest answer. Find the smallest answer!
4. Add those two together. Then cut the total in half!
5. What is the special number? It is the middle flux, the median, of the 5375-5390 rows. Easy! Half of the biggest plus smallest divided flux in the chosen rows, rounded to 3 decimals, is 0.986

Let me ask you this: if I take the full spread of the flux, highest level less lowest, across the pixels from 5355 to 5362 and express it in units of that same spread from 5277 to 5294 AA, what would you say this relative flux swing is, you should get 1.68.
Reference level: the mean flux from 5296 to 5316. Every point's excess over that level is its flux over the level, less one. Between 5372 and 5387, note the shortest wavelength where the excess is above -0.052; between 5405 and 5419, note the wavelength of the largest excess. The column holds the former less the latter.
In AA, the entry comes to -44.7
